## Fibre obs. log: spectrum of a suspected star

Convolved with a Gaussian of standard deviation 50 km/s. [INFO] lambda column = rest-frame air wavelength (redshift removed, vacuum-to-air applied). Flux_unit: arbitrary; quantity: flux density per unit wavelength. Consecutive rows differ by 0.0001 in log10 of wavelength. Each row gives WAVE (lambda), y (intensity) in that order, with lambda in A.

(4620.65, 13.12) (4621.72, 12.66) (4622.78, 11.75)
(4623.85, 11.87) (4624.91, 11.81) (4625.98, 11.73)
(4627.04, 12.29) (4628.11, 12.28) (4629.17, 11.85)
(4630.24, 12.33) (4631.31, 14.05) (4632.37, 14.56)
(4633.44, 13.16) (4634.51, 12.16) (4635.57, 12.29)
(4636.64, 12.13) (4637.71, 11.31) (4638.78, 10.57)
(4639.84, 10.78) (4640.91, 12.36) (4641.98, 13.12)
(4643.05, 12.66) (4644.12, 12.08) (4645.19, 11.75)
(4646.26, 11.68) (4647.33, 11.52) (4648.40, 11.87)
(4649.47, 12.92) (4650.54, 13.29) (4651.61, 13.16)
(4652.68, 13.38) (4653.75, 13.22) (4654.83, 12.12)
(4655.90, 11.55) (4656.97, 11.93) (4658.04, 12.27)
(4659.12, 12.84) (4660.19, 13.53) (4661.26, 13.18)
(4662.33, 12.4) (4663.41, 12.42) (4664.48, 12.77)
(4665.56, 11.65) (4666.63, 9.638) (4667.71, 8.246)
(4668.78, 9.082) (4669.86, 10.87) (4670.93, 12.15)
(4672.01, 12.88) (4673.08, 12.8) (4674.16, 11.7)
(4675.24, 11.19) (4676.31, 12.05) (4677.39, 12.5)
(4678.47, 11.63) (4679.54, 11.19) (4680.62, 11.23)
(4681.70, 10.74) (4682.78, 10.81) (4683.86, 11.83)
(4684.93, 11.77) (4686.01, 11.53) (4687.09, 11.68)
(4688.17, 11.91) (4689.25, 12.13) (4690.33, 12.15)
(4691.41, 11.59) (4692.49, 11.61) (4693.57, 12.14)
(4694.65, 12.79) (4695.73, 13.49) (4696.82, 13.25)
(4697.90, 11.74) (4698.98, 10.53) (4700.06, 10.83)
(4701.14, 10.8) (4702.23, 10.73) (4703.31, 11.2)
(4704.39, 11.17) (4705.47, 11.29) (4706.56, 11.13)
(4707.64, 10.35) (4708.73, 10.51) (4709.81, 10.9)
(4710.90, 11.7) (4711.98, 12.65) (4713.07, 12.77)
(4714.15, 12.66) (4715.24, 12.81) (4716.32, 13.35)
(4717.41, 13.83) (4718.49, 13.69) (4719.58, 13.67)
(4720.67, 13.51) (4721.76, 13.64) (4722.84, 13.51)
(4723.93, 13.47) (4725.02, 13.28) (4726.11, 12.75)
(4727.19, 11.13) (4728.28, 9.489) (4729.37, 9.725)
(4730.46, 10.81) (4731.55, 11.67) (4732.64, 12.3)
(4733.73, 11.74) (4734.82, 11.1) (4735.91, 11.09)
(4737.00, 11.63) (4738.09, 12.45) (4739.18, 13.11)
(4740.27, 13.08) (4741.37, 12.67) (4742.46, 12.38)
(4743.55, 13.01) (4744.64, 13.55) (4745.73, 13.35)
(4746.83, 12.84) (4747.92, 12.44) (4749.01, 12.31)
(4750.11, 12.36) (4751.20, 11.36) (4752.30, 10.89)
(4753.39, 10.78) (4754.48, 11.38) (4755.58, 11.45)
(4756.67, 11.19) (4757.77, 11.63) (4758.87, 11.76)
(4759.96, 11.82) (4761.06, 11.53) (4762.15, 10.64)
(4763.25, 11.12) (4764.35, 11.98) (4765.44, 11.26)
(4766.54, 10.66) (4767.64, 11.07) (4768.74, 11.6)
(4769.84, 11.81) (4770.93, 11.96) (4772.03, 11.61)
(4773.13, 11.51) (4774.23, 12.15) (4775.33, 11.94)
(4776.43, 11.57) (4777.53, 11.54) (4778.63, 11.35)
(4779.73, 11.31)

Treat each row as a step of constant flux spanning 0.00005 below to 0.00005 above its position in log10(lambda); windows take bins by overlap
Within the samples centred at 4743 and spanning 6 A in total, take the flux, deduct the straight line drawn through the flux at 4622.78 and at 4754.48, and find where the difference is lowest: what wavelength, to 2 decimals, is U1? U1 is 4742.46 A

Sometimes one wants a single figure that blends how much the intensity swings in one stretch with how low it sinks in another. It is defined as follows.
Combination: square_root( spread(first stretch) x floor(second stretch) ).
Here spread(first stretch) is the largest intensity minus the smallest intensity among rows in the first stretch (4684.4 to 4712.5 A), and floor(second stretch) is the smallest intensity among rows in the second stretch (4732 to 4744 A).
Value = 5.9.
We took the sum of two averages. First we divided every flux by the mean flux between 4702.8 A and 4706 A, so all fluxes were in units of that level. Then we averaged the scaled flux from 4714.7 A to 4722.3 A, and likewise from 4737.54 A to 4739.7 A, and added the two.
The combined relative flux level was 2.34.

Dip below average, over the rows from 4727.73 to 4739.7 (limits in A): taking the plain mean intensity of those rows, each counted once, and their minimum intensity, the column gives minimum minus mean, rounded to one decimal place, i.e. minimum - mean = -1.9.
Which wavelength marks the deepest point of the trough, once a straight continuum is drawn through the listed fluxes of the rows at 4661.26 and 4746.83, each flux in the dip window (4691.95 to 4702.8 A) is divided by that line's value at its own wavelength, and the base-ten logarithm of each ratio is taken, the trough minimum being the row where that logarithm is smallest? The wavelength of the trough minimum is 4698.98 A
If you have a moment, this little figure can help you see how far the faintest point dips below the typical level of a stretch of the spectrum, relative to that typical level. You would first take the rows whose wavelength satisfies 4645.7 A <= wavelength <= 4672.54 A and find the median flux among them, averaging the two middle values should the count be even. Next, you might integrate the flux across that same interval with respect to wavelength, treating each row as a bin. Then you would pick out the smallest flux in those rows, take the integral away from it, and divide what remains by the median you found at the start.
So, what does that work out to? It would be -25.6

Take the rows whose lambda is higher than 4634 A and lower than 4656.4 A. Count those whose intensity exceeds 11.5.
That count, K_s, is 18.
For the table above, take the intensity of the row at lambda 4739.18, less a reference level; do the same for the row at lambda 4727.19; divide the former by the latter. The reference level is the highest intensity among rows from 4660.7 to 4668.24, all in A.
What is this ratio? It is 0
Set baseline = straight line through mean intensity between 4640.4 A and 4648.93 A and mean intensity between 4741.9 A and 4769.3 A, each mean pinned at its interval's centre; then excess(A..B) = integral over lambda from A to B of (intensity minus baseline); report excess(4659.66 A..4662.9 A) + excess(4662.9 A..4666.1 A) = 4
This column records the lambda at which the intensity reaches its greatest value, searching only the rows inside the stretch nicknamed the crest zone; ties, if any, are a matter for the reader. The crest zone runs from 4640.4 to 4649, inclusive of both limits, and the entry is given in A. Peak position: 4641.98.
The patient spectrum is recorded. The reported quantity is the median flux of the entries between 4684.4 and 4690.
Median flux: 11.8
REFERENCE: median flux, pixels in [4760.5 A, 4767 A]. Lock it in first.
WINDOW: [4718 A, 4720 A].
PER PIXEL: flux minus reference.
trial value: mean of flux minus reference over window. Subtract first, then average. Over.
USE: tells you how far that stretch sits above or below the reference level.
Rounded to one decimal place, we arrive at 2.5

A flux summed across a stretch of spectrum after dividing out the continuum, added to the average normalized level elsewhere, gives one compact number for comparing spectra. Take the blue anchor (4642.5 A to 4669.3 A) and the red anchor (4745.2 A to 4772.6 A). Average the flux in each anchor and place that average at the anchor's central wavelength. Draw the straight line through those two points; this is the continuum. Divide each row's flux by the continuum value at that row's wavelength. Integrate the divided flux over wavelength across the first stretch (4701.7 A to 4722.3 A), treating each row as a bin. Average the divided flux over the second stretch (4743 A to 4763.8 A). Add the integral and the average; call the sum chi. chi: 22.3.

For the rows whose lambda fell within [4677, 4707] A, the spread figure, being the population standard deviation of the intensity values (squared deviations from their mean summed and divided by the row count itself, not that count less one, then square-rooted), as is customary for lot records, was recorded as 0.73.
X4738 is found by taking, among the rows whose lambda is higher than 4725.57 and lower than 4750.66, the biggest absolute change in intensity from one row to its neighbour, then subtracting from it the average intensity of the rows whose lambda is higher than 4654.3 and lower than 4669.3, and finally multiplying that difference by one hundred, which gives -1005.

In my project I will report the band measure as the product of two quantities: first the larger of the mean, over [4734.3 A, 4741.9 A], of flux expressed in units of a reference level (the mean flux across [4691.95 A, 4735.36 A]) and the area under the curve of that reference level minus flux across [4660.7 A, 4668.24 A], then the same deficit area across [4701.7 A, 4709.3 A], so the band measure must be 32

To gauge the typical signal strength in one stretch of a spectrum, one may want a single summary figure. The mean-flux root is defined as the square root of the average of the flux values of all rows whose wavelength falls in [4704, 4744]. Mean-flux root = 3.49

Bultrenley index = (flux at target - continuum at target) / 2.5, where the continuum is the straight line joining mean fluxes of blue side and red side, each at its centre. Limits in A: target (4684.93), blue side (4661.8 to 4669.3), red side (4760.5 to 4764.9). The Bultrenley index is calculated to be 0.3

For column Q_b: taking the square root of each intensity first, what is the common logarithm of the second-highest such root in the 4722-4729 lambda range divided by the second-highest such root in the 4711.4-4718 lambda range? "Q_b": 0.00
